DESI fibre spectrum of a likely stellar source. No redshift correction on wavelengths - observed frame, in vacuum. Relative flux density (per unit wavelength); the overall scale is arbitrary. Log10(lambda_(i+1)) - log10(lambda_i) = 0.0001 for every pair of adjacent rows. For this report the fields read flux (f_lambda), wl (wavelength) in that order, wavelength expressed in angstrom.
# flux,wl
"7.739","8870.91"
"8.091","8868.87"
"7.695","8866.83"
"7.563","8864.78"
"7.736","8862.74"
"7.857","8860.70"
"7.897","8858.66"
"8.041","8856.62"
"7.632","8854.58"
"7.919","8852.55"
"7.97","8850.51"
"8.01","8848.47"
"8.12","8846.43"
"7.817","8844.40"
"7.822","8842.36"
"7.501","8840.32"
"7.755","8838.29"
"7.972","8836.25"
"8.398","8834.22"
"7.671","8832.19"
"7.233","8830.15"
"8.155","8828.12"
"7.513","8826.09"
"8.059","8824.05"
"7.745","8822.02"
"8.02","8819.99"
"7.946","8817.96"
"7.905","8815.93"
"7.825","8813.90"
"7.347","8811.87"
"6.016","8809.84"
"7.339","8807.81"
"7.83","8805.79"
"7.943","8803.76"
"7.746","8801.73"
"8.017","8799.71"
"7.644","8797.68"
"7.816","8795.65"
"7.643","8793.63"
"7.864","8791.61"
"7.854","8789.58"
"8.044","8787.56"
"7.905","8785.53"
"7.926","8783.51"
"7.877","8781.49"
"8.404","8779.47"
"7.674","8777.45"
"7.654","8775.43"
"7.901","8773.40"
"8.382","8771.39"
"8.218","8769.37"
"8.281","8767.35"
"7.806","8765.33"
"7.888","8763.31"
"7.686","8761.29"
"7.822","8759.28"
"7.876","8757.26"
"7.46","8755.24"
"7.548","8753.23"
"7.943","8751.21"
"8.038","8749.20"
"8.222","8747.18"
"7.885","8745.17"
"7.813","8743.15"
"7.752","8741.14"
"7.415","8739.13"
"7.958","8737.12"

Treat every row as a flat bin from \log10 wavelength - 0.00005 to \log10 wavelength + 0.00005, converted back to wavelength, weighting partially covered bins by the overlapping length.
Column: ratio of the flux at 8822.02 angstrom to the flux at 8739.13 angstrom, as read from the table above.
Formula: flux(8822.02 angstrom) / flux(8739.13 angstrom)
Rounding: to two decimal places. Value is 1.04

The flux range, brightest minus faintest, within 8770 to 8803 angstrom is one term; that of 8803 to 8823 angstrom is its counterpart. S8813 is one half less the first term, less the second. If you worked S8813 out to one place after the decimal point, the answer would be -2.3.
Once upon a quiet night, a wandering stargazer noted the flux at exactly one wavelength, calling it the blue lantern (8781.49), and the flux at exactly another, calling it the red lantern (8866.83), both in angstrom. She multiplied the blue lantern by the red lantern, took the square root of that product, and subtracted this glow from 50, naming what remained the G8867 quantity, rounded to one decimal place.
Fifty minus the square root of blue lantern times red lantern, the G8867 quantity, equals 42.2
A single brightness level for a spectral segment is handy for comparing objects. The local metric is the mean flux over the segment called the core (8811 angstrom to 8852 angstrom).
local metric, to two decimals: 7.84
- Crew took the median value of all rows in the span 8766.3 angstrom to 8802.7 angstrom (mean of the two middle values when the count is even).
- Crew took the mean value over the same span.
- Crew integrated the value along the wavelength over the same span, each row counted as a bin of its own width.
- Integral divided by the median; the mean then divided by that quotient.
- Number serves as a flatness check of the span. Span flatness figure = 0.2167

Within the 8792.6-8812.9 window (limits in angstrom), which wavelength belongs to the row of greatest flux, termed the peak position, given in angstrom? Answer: 8799.71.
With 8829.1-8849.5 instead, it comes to 8834.22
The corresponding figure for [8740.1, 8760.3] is 8747.18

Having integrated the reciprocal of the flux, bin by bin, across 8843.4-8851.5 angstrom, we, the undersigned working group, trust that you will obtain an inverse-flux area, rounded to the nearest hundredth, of 1.02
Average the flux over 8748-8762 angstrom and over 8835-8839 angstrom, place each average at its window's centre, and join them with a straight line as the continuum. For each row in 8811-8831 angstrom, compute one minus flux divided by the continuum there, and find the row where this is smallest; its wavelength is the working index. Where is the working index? 8828.12 angstrom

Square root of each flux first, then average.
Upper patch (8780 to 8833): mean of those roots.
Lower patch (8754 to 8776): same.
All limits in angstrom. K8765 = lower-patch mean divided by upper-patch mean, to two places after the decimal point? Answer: 1.01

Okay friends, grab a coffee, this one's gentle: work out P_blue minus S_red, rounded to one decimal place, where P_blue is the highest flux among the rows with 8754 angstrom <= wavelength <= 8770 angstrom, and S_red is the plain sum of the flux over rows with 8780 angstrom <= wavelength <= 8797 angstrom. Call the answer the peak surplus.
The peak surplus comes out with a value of -54.6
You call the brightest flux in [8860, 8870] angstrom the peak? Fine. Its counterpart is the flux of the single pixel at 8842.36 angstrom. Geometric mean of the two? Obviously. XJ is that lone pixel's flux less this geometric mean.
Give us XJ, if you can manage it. -0.13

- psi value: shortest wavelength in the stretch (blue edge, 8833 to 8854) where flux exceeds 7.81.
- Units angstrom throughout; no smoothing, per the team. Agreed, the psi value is 8834.22 angstrom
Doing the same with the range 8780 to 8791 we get 8781.49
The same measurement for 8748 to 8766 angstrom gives 8749.20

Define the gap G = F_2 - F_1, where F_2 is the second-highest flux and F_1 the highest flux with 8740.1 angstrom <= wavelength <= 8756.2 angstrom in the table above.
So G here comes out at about -0.18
